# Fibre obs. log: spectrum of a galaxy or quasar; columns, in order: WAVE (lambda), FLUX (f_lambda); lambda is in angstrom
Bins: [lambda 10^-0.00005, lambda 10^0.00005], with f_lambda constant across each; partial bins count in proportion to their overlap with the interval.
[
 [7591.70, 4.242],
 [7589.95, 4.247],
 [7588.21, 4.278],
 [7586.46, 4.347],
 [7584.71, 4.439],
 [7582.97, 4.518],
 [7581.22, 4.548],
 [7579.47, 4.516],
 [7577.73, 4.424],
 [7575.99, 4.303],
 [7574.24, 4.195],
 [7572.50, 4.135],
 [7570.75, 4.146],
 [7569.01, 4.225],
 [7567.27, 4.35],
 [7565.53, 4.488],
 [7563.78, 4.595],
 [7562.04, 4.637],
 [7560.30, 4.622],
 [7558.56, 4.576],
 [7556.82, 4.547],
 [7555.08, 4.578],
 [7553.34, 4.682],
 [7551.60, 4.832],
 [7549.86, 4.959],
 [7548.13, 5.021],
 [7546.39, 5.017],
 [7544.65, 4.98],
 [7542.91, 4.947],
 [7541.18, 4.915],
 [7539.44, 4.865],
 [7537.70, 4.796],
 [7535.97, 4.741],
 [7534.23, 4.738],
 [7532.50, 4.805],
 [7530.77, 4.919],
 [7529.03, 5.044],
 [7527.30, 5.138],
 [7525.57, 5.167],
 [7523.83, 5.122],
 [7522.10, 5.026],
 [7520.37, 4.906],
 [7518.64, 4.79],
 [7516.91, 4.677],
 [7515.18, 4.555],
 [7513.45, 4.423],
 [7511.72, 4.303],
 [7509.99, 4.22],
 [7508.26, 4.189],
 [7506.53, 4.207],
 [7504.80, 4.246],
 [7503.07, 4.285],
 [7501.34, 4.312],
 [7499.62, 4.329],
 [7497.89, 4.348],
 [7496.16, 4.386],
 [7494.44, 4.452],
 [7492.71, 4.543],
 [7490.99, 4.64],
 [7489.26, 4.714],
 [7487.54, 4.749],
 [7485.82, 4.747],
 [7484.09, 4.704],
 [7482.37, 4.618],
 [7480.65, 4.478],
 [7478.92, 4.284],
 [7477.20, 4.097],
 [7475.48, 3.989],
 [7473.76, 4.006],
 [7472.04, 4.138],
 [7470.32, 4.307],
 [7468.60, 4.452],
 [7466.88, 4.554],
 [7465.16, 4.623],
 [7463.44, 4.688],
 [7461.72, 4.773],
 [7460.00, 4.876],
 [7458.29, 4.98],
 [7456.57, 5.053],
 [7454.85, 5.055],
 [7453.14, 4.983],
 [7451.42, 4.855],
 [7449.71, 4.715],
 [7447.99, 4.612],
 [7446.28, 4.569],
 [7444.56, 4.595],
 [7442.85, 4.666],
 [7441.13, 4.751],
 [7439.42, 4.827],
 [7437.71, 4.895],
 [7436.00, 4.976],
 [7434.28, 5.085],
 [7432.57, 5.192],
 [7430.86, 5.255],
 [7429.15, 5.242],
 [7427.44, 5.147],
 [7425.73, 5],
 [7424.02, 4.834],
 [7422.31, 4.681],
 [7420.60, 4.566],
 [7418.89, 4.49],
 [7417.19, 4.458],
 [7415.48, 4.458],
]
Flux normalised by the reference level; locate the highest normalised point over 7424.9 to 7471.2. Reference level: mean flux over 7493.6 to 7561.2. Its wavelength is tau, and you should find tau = 7430.86 angstrom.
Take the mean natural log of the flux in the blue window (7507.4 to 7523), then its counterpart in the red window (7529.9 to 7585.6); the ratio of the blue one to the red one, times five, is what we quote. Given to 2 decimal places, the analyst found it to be 4.96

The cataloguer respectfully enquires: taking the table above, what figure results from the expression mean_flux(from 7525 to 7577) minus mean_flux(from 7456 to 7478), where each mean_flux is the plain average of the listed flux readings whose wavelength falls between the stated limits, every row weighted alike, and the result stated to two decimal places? 0.20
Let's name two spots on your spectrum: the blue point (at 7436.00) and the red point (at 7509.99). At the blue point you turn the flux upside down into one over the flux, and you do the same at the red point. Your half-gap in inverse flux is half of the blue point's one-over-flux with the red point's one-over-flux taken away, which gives -0.018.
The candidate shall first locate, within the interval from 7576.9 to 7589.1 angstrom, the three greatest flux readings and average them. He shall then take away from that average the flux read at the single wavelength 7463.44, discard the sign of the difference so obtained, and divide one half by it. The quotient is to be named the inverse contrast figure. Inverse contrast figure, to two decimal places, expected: 3.11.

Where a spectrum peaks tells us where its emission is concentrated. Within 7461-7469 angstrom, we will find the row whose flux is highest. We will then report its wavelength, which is 7461.72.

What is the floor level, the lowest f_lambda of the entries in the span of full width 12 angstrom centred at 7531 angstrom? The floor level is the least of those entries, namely 4.738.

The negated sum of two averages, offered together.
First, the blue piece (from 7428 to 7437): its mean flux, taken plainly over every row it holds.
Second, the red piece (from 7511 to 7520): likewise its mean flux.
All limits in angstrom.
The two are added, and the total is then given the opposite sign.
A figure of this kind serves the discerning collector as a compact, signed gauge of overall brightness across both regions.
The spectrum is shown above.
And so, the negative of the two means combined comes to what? -9.7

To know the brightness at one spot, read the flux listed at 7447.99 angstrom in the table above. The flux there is 4.612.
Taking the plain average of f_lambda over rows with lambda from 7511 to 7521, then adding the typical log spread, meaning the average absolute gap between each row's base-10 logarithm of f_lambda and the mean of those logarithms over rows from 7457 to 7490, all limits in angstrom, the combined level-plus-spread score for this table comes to 4.63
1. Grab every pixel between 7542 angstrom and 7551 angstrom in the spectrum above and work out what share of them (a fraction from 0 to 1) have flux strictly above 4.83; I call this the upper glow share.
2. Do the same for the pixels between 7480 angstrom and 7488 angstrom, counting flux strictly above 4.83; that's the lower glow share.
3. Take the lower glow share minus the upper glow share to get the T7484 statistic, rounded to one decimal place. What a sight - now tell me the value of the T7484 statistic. -1.0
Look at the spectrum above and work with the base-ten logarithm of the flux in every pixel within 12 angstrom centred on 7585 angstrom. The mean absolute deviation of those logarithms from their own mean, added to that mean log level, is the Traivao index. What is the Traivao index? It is 0.65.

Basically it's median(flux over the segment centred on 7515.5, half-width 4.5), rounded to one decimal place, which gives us 4.6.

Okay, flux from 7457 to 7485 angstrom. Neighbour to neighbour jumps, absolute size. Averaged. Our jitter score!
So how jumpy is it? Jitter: 0.11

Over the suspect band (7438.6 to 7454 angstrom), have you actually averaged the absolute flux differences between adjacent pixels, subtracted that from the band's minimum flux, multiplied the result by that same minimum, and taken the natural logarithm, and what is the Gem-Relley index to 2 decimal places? 3.02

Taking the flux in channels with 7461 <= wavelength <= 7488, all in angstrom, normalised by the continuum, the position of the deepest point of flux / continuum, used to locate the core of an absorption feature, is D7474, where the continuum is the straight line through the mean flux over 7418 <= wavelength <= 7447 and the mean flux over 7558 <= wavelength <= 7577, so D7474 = 7475.48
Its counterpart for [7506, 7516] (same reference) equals 7508.26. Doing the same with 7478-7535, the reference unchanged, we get 7478.92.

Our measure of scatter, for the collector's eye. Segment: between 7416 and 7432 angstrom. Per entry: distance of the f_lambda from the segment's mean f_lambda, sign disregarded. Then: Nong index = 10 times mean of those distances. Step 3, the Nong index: 2.7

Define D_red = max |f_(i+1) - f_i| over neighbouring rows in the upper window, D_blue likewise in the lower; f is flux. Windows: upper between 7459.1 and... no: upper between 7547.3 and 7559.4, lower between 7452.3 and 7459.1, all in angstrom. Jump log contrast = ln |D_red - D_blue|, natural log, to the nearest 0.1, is -2.6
